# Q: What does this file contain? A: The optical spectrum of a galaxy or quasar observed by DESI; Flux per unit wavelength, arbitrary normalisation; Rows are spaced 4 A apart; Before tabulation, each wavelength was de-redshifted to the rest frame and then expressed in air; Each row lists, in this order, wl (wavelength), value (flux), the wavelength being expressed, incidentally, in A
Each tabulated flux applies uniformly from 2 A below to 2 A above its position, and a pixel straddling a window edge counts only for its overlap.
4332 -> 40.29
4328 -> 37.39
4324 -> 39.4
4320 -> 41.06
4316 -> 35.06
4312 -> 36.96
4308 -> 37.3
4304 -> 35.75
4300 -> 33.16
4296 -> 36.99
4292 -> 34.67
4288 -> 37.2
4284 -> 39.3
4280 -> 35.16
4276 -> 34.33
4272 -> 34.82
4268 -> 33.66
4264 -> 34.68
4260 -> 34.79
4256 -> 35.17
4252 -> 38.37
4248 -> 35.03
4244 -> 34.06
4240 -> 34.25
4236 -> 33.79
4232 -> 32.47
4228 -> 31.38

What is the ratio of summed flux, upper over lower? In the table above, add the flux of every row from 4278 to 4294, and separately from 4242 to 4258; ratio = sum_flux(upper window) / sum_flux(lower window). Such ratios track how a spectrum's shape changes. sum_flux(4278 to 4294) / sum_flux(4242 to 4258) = 1.026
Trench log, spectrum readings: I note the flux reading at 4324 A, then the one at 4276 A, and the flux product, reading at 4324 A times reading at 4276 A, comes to 1353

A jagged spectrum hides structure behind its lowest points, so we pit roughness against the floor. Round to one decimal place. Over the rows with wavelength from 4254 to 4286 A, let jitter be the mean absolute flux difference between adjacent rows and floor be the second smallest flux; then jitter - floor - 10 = -43.2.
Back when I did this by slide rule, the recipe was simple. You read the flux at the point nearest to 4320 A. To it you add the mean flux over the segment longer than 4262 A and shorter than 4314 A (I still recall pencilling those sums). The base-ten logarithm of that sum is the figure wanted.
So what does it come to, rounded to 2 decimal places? 1.89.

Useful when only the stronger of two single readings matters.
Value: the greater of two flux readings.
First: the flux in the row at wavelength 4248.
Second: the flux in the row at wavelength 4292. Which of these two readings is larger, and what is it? 35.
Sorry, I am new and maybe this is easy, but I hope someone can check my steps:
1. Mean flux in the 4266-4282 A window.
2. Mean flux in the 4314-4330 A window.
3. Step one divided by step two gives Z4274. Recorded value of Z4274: 0.90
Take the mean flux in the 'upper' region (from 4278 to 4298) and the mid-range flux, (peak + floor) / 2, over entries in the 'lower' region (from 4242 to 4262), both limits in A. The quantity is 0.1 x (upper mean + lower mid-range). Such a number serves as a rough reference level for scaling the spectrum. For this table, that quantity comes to 7.29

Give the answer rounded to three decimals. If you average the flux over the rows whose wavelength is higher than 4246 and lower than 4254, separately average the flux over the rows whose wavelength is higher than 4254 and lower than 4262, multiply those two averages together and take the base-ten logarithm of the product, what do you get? 3.108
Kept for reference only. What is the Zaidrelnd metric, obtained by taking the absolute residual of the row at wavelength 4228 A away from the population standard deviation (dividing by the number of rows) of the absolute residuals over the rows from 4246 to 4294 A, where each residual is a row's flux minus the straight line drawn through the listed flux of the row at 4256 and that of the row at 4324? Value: -1.0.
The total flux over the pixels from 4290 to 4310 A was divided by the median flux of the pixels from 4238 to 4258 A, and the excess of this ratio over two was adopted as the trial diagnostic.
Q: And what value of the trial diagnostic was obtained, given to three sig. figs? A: 3.08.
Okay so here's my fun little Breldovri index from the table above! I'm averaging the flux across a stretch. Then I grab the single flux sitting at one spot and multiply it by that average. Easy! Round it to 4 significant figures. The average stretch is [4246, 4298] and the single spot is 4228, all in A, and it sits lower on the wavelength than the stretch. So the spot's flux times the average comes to 1120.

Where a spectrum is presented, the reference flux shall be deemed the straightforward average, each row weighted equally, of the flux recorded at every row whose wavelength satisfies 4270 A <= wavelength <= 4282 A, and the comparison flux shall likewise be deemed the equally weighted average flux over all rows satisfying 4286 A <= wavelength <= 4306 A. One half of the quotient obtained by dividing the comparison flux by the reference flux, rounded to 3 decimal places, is 0.511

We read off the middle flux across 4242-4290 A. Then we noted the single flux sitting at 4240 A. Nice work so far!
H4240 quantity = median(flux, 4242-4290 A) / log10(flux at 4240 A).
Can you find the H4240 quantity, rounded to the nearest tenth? 22.8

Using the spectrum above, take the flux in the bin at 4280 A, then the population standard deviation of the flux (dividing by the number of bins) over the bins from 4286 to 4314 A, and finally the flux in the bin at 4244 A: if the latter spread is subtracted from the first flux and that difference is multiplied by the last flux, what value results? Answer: 1148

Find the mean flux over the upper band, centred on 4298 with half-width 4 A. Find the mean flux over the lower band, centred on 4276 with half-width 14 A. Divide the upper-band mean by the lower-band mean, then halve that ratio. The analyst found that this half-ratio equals 0.49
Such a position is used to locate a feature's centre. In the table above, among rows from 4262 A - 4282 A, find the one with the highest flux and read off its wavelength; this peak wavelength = 4280 A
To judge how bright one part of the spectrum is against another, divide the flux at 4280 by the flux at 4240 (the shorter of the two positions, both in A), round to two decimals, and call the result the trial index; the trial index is 1.03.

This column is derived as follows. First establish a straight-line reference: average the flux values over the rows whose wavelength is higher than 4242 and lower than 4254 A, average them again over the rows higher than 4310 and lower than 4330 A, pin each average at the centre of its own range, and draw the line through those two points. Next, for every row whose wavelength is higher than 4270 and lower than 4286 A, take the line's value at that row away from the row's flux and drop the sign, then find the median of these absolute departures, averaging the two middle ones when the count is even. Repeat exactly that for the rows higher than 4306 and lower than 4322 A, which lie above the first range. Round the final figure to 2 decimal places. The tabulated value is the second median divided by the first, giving 0.88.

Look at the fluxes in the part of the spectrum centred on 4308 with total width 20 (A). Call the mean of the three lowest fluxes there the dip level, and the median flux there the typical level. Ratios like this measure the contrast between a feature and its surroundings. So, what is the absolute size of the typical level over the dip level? 1.03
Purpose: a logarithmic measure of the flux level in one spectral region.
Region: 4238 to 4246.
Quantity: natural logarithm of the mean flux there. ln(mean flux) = 3.53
